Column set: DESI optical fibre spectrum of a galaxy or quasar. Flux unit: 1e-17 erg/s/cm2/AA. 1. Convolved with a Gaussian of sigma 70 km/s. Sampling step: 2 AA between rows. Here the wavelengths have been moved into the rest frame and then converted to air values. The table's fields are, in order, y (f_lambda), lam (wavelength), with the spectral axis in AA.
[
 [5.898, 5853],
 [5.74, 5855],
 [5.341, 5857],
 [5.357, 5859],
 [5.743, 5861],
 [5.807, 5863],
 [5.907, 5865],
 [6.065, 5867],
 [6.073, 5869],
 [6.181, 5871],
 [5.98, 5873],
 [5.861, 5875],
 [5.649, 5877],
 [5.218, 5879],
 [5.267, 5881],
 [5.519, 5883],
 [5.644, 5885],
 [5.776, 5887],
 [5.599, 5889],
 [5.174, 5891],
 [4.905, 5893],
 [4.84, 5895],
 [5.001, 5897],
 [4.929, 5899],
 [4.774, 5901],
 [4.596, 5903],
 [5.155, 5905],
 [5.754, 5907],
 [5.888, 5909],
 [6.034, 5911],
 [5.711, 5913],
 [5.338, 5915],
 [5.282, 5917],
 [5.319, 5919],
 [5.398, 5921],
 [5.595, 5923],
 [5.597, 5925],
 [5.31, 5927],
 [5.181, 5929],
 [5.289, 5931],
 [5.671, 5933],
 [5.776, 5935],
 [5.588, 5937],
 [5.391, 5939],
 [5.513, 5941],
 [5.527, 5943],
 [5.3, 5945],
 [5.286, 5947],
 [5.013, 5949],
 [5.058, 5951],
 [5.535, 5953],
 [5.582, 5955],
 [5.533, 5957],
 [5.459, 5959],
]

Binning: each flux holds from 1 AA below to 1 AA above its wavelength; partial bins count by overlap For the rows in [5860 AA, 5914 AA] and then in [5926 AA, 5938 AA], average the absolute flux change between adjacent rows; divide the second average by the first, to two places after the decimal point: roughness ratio 0.91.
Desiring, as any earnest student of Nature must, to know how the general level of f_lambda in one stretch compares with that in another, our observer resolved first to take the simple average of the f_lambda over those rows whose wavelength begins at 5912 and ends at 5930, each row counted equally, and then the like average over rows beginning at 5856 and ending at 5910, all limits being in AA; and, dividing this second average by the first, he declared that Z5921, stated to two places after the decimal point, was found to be 1.01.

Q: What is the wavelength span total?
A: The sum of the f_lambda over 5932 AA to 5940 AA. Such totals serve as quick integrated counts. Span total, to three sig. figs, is 22.4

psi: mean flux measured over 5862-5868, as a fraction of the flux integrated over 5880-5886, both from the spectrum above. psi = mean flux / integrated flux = 0.180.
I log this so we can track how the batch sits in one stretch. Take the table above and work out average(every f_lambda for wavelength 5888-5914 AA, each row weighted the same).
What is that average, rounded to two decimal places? 5.26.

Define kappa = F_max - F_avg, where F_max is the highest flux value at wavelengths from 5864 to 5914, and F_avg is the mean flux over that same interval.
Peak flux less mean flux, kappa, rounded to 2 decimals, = 0.68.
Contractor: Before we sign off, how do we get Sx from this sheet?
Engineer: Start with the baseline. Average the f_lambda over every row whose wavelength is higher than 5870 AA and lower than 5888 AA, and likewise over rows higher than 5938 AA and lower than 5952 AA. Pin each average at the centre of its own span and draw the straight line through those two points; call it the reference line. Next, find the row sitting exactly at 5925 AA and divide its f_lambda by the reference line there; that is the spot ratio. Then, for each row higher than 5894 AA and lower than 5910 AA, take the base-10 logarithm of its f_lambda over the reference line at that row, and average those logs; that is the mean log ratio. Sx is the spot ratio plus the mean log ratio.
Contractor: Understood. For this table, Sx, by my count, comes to 1.00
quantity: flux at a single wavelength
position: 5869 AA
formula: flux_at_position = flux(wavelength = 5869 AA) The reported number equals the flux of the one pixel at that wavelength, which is 6.073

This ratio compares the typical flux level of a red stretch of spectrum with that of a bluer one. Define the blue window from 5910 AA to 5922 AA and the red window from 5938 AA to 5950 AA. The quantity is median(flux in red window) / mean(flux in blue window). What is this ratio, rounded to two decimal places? 0.97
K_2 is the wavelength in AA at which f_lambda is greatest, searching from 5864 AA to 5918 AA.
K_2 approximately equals 5871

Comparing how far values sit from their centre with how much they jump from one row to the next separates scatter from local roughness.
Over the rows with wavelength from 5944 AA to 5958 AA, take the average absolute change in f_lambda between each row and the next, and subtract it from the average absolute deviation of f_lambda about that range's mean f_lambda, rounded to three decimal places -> 0.038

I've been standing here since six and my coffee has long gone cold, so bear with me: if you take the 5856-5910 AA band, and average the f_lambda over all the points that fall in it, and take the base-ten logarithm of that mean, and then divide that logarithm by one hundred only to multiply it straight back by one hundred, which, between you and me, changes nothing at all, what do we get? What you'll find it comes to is 0.74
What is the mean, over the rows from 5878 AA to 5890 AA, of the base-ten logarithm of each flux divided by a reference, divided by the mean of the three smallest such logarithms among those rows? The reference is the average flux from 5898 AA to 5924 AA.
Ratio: -3.8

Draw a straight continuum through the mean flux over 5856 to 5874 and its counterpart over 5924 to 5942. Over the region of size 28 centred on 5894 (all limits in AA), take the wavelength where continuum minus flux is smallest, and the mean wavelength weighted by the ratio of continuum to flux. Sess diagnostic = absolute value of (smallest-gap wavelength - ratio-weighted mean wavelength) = 12.8 AA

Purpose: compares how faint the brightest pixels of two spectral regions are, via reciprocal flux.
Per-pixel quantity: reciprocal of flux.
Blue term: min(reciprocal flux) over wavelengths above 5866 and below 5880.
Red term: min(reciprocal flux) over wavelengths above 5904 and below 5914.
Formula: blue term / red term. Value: 0.98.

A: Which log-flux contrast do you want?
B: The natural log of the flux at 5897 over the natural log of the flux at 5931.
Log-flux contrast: 0.97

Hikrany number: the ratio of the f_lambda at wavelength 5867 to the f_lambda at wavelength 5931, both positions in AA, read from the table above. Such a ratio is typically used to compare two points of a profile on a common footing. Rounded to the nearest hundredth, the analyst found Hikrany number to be 1.15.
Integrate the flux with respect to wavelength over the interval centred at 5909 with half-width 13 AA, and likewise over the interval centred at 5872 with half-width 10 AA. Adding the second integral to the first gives 254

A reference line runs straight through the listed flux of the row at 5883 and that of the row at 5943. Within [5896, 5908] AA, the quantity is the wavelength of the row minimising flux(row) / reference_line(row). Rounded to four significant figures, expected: 5903 AA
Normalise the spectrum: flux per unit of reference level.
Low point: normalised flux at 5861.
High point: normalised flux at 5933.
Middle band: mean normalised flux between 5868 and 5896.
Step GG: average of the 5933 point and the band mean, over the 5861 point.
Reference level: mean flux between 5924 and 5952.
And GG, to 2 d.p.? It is 0.98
